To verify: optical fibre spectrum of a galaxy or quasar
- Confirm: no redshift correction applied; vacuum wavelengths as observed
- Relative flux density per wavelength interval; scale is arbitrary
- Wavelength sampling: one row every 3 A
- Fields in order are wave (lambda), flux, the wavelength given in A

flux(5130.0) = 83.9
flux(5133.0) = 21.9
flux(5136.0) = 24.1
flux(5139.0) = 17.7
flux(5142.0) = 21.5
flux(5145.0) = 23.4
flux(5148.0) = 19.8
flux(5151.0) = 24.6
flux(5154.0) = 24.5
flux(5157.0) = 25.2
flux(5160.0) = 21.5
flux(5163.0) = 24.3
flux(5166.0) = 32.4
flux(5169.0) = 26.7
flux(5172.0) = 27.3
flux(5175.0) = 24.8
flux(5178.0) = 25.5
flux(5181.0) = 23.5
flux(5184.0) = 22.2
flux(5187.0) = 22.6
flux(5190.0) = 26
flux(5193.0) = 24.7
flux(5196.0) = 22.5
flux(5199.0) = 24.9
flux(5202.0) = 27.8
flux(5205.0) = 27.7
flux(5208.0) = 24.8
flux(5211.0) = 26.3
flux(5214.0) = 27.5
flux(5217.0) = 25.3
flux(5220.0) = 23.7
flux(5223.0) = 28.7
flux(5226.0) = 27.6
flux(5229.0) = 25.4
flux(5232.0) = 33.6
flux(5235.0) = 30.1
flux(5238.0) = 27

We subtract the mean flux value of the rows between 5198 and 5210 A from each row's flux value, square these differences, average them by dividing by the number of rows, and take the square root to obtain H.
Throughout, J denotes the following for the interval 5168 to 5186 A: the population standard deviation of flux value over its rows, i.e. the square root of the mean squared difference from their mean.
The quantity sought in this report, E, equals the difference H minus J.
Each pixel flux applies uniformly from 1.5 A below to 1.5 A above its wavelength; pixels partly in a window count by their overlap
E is -0.3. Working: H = 1.5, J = 1.76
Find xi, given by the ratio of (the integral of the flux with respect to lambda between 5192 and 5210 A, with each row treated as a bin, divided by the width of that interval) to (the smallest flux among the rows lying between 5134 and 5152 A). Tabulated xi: 1.44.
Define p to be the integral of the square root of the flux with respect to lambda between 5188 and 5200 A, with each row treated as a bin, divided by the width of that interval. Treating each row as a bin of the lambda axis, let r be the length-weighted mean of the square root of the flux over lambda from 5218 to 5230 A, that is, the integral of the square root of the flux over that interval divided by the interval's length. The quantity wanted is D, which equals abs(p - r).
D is 0.19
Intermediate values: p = 4.9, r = 5.129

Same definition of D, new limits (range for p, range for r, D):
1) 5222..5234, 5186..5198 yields 0.47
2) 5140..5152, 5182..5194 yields 0.19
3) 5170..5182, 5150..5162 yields 0.15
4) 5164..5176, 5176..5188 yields 0.41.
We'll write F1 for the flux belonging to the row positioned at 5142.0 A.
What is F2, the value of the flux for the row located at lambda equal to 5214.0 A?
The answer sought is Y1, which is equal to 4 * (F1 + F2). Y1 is 196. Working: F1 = 21.5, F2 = 27.5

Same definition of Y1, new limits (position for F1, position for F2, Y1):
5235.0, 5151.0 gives 219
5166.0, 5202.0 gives 241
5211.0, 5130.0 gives 441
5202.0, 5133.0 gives 199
